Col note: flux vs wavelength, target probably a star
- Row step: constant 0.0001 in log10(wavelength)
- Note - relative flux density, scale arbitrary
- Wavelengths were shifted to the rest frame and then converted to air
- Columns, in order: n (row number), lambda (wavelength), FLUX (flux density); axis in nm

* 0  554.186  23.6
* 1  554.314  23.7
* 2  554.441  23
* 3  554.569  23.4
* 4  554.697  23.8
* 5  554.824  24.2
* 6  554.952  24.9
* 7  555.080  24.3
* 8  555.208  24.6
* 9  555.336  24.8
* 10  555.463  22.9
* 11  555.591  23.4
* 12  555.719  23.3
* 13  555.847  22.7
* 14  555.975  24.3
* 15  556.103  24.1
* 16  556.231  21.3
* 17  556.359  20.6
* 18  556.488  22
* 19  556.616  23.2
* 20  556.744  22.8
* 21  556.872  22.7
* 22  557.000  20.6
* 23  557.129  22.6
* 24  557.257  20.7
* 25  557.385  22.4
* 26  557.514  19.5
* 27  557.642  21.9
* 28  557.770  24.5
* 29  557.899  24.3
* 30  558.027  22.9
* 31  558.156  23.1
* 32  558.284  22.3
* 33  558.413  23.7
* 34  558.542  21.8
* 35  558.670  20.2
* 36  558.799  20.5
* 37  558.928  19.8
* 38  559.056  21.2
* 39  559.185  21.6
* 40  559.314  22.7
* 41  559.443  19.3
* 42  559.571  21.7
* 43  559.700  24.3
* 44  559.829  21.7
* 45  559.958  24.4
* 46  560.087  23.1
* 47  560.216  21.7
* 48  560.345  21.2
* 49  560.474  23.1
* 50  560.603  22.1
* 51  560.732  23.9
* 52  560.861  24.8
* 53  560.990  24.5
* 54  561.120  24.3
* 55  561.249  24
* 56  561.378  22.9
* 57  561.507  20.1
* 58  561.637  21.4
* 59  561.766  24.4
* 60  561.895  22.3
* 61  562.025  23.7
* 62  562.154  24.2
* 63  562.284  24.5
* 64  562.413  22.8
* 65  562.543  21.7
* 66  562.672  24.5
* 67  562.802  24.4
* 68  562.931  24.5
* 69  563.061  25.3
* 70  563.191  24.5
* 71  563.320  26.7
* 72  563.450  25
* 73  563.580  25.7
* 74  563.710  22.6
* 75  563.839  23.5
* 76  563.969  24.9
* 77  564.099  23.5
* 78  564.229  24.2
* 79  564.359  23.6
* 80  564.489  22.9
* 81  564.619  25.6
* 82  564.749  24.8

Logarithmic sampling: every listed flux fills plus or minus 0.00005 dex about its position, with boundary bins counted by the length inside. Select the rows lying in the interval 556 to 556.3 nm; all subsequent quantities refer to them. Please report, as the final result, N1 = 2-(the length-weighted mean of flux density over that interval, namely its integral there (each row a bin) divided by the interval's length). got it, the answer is -20.9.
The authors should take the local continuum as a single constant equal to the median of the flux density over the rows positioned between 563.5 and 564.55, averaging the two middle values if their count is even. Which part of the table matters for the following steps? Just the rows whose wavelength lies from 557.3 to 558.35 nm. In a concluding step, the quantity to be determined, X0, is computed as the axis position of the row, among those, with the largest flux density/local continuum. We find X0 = 557.770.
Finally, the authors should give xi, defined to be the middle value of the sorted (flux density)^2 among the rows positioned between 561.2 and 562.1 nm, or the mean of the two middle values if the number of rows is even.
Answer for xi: 524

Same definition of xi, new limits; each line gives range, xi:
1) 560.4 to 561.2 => 581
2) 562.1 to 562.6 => 553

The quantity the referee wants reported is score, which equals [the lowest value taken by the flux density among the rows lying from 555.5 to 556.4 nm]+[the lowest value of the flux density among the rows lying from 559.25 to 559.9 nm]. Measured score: 40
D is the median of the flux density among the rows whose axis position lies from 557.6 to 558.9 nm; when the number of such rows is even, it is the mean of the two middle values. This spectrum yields 22.6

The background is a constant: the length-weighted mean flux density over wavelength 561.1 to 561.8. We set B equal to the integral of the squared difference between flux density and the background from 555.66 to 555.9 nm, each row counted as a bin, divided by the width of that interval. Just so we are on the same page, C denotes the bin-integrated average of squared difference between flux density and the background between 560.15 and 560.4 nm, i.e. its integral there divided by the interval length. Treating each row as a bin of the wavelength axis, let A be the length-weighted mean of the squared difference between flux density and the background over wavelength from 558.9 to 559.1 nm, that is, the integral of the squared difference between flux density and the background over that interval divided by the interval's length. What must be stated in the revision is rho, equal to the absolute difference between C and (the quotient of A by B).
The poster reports 26.3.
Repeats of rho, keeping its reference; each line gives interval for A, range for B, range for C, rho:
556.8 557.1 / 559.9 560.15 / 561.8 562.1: 0.4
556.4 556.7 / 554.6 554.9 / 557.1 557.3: 1.8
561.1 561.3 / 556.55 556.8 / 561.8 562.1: 14.2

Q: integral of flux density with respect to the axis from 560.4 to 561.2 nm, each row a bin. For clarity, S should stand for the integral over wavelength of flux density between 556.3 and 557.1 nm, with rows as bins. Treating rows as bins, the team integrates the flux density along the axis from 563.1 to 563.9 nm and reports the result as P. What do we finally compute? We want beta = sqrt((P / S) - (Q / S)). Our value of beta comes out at 0.21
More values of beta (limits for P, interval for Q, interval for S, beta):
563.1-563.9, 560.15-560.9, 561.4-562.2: 0.39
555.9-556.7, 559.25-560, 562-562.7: 0.29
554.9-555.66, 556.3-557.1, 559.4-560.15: 0.21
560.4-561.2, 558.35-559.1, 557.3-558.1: 0.41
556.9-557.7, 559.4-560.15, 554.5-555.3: 0.10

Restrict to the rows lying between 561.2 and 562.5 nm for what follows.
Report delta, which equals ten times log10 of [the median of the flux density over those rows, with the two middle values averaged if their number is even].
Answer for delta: 13.67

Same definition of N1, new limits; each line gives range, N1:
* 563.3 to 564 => -22.6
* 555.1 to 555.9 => -21.7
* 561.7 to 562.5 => -21.6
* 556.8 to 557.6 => -19.4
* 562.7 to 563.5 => -23.0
